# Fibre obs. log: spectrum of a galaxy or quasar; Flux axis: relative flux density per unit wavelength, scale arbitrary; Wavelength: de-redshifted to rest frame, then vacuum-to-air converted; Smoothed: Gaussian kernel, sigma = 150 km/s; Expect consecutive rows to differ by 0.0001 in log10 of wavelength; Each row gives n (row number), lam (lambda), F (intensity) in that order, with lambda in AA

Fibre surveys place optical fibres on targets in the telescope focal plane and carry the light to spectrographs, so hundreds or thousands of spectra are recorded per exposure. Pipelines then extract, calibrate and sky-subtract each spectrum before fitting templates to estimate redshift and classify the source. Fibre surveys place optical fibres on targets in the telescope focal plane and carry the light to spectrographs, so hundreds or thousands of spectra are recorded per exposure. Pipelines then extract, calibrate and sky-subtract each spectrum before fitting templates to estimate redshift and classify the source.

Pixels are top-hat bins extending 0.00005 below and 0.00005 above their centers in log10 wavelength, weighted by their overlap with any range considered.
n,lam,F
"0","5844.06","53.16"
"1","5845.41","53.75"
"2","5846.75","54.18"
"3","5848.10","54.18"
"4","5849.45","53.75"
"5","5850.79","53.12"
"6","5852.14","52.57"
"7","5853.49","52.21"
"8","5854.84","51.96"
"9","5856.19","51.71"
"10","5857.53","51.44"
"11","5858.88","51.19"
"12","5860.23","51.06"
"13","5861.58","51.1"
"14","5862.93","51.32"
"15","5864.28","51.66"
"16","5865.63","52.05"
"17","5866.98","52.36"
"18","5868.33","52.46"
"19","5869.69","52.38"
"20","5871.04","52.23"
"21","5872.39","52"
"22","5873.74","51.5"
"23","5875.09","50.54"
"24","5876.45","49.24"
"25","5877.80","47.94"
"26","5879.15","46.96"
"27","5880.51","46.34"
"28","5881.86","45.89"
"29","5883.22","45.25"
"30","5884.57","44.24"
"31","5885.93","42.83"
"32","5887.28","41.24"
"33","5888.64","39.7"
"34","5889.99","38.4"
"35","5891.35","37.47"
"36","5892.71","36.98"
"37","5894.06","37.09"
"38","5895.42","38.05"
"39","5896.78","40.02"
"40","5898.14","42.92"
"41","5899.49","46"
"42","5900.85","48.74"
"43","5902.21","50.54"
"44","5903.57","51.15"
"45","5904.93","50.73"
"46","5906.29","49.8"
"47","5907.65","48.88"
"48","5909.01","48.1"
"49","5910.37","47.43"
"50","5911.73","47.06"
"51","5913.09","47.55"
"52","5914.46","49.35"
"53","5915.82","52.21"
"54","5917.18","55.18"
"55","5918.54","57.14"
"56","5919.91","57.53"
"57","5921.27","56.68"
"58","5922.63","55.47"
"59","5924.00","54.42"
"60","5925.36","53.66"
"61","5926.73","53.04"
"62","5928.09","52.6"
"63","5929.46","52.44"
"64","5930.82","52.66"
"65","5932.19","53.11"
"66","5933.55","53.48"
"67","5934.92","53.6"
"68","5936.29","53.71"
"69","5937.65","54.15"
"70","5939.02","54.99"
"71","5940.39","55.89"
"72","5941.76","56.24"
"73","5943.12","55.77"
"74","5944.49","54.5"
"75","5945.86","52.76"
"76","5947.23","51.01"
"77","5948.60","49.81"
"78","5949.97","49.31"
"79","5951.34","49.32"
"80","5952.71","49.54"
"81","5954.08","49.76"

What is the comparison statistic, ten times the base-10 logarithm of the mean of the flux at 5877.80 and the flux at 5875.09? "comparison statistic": 16.9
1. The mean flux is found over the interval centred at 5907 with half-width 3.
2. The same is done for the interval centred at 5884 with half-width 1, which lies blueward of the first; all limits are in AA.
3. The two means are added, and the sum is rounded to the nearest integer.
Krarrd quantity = 94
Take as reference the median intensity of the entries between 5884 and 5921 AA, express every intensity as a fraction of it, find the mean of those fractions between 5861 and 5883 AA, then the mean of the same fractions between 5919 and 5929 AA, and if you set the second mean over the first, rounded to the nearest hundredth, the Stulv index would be 1.09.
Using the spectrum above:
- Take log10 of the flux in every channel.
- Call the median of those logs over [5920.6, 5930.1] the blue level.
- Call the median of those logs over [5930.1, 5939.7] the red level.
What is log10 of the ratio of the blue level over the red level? 0.000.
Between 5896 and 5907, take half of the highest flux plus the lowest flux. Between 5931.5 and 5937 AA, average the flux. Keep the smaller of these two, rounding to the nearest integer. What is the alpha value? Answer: 46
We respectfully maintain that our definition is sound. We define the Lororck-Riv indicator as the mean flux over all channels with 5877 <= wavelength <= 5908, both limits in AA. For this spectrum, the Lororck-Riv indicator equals 44.2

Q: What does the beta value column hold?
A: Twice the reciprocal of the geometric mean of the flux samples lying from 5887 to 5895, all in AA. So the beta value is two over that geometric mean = 0.052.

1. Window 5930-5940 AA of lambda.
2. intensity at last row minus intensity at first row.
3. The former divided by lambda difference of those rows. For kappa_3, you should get 0.28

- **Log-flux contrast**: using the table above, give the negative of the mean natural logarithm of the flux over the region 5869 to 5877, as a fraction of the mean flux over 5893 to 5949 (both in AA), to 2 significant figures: -0.077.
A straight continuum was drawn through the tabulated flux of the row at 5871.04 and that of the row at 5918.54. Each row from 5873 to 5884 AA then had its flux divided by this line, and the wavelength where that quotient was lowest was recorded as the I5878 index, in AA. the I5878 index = 5883.22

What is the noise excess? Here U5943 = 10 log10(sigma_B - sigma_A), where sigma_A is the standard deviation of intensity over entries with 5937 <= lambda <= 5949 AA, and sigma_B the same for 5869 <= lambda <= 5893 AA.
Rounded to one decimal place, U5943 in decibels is 4.7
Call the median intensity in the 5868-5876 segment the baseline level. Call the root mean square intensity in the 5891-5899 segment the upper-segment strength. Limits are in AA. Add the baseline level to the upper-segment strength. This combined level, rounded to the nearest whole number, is 91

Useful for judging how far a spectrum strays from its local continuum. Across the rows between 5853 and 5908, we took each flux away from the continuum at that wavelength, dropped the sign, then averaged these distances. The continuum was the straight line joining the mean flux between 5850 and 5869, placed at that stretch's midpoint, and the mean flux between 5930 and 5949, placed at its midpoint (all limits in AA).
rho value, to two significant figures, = 5.0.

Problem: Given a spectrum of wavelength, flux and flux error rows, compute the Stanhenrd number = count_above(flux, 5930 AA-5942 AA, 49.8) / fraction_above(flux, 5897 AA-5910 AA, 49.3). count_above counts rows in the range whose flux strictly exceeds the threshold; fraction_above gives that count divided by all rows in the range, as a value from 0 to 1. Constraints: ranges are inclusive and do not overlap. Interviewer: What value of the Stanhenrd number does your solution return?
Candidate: 20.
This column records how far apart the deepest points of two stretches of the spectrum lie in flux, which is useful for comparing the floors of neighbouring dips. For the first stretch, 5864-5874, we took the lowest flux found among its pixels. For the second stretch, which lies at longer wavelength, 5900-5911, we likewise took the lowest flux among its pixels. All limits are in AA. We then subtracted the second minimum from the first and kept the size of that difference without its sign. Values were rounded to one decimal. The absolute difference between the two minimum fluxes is 4.1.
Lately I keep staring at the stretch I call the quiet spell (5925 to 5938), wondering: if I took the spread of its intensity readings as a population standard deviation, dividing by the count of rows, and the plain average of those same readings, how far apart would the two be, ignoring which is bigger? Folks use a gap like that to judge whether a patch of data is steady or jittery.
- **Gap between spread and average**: 53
